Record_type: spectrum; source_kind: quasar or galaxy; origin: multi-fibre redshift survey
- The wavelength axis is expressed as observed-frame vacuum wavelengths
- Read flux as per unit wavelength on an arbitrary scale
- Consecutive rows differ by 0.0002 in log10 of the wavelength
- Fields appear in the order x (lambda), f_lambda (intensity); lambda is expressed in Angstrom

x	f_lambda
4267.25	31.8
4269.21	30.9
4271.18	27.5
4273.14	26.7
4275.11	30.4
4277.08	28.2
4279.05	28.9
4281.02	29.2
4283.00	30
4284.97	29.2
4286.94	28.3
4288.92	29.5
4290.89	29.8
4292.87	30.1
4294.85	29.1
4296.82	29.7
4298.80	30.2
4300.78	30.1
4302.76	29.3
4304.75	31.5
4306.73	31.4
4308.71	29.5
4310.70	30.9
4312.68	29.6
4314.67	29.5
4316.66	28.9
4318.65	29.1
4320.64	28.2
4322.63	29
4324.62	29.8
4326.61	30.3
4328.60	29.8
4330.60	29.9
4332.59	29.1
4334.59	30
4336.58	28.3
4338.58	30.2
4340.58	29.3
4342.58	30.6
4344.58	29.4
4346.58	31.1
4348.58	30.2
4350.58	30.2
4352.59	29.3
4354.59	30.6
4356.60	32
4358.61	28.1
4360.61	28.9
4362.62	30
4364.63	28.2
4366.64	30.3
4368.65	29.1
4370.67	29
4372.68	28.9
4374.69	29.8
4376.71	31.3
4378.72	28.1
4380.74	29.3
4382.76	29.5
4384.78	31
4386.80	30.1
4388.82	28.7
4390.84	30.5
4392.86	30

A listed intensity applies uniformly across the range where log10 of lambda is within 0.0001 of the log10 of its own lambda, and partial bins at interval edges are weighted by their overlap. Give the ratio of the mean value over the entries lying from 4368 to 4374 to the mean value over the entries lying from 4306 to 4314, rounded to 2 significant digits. 0.96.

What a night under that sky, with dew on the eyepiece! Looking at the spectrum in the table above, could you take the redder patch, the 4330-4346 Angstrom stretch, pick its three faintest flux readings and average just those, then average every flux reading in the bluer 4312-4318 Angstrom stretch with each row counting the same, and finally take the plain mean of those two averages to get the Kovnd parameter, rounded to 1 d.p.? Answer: 29.1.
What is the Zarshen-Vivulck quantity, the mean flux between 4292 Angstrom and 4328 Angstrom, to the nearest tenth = 29.8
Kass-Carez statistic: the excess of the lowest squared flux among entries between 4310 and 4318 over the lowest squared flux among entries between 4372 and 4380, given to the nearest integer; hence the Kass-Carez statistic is 46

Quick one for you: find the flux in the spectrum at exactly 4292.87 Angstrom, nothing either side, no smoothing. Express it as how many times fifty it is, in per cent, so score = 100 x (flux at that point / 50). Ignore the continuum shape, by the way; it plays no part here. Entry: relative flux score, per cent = 60.2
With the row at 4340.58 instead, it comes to 58.6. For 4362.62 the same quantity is 60.0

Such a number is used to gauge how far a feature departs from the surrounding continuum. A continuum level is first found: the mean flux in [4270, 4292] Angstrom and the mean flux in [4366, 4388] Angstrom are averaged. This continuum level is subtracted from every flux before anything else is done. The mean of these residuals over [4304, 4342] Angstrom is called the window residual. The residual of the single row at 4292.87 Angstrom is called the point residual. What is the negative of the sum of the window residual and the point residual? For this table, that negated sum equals -1.2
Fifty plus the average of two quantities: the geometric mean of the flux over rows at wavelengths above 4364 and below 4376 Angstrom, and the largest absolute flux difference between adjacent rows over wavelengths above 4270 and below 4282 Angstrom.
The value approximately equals 66.5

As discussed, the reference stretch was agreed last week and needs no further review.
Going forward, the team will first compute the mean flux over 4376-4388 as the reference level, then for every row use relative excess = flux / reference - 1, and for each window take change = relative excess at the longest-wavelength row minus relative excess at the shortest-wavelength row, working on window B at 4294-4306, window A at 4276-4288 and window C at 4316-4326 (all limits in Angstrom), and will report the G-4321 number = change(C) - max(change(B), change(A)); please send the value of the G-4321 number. -0.050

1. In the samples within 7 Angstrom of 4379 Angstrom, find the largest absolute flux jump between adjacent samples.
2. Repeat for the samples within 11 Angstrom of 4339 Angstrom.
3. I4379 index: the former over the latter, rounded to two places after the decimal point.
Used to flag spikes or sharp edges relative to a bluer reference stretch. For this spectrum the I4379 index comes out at 1.68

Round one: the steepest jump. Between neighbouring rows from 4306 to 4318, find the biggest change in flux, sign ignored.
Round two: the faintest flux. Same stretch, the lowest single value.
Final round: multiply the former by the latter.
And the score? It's 55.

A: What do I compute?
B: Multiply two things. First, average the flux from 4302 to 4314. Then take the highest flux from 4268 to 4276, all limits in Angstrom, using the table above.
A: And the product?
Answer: 938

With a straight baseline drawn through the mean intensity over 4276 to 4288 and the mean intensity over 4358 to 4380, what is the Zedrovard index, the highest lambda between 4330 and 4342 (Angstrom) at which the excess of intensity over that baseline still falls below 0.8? 4340.58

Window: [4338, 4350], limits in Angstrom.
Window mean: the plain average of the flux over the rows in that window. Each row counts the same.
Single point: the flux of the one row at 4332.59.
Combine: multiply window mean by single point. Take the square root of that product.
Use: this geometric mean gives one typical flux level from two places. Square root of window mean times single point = 29.6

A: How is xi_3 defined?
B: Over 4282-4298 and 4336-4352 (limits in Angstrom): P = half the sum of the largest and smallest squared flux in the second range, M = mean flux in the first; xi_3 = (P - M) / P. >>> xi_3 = 0.967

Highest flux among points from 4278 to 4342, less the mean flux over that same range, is 1.88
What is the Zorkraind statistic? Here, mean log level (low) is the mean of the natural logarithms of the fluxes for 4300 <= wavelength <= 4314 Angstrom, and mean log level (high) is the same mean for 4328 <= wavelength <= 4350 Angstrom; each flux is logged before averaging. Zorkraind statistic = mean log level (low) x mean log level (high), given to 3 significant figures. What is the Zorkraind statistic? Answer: 11.6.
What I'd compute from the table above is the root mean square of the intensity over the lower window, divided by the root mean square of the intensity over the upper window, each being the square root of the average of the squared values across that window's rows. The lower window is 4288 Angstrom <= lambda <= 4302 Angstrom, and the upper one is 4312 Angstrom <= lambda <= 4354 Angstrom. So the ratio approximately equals 1.006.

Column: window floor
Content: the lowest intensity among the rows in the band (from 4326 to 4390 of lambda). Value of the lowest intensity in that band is 28.1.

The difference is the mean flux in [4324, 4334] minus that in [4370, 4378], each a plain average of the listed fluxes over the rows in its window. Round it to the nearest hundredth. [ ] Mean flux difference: 0.03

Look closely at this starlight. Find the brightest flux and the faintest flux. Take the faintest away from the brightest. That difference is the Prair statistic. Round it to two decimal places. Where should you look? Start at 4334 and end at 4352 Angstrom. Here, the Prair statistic 2.80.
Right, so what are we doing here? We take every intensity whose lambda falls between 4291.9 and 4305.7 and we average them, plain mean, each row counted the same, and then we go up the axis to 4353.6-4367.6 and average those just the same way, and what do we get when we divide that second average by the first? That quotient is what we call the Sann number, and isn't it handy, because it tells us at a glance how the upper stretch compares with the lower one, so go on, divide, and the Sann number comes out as 0.99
